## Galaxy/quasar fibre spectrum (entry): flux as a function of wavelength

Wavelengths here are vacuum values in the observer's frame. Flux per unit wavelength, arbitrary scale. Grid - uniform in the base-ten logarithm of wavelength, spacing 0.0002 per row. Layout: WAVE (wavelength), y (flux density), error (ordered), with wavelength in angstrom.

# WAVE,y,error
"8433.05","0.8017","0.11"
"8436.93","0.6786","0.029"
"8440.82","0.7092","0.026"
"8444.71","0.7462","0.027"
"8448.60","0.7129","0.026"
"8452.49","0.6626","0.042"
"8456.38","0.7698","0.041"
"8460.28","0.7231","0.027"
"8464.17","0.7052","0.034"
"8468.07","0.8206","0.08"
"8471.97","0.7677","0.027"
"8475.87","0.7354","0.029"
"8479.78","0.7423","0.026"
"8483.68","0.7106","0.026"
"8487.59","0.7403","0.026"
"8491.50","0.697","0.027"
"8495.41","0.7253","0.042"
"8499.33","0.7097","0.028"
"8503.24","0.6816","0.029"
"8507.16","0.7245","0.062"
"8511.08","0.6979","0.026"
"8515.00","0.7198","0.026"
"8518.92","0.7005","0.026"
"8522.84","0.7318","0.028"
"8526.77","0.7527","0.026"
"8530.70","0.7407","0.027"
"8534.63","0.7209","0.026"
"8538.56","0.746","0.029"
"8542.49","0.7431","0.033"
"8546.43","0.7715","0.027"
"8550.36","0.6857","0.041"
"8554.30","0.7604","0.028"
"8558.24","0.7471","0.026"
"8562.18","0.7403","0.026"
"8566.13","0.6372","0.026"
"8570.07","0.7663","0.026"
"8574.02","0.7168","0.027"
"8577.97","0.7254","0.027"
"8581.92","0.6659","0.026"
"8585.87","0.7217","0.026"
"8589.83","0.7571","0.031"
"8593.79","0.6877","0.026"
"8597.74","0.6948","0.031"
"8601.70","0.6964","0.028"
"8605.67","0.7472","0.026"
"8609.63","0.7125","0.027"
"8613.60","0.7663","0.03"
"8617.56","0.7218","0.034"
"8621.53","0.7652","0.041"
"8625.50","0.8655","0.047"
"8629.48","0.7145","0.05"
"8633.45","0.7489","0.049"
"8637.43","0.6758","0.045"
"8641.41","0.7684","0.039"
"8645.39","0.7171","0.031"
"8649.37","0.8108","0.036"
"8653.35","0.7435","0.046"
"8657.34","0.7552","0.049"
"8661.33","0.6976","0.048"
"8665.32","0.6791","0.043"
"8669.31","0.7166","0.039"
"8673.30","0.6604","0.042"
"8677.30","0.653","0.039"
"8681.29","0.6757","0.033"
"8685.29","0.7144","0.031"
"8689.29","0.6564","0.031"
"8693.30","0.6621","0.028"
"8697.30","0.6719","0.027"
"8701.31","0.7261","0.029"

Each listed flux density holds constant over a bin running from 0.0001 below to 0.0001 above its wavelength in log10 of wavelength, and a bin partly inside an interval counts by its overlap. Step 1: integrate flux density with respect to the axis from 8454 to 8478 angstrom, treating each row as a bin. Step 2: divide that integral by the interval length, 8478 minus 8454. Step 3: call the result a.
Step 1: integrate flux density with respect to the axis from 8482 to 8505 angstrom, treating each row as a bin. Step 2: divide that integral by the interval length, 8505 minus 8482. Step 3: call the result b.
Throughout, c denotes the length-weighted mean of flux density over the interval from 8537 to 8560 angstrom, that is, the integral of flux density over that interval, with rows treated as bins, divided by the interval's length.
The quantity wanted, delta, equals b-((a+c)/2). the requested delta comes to -0.036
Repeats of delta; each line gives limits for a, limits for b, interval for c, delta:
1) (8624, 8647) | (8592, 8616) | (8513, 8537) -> -0.019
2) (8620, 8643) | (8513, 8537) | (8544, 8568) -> -0.012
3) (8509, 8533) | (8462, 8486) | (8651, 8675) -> 0.029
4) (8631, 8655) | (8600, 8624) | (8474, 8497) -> 0.004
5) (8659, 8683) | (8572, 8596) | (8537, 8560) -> 0.000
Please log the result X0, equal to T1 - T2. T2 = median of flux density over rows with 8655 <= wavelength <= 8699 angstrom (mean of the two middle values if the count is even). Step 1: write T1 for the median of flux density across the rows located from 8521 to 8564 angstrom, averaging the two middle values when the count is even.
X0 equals 0.067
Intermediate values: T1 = 0.743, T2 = 0.676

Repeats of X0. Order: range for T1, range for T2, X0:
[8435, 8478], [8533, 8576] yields -0.020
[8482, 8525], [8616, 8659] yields -0.038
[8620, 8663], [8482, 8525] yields 0.038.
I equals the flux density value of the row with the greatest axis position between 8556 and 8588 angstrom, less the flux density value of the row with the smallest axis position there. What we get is -0.025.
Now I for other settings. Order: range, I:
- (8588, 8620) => -0.035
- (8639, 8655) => -0.025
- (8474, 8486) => -0.025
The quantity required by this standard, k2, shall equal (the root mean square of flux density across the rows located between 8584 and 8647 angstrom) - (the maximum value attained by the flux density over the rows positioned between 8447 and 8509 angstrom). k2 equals -0.08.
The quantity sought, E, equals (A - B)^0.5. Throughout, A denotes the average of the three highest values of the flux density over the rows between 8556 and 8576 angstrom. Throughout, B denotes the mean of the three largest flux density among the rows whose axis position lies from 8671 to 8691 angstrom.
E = 0.26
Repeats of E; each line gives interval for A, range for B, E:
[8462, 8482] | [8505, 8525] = 0.23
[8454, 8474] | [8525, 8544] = 0.20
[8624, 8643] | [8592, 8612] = 0.27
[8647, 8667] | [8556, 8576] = 0.14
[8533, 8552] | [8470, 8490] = 0.06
